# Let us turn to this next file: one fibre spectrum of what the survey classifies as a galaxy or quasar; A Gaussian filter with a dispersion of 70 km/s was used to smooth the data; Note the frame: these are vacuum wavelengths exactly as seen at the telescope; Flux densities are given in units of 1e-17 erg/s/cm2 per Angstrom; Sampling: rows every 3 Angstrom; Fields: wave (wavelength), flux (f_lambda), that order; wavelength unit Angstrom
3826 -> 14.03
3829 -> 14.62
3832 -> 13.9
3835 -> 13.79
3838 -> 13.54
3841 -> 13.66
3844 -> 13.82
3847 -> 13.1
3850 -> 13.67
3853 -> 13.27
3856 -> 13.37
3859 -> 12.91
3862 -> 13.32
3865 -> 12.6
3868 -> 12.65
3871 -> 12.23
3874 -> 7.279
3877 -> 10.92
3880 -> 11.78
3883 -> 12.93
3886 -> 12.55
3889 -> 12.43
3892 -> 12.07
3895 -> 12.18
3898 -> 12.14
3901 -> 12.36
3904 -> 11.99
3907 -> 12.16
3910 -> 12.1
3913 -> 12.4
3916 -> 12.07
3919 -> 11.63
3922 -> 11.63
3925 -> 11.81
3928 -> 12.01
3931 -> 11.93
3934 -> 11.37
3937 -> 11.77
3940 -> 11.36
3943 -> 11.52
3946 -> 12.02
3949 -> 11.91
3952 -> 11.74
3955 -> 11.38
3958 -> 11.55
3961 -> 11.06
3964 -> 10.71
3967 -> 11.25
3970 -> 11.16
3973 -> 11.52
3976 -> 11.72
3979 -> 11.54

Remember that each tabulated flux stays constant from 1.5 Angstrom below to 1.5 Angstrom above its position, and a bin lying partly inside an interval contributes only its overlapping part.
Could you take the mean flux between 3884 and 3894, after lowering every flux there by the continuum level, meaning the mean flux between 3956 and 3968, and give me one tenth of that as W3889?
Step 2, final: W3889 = 0.12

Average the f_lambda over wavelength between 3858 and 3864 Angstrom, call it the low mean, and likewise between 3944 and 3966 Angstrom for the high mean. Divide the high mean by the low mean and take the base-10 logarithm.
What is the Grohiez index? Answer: -0.06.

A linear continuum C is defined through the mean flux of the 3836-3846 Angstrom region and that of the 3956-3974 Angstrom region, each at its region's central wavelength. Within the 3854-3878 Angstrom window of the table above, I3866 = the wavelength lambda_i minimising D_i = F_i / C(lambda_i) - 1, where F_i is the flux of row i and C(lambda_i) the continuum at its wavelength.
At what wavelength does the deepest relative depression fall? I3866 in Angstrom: 3874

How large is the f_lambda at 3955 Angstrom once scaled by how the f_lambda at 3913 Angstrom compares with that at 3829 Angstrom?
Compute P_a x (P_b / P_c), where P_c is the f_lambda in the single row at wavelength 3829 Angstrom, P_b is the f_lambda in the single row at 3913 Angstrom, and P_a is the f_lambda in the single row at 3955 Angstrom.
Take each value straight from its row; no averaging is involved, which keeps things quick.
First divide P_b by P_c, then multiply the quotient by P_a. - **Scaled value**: 9.7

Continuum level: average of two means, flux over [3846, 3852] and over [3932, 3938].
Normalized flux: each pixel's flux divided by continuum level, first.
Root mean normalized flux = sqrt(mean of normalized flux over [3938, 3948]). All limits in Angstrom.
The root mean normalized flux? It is 0.966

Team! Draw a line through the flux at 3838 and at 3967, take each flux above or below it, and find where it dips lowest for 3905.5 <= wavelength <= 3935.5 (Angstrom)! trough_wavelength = 3919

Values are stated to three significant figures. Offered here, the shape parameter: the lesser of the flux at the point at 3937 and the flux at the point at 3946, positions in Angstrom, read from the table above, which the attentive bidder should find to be 11.8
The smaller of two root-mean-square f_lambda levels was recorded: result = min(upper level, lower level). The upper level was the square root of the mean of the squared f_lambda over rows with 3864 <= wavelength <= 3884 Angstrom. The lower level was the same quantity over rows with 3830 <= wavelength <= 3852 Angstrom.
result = 11.6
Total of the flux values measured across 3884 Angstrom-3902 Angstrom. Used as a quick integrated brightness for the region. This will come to 73.7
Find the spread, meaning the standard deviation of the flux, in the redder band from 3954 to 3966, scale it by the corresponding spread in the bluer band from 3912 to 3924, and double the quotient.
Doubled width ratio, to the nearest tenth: 2.0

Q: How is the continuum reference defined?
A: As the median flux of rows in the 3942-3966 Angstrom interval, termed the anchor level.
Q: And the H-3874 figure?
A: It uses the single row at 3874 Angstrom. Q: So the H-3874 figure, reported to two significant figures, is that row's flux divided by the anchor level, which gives 0.63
